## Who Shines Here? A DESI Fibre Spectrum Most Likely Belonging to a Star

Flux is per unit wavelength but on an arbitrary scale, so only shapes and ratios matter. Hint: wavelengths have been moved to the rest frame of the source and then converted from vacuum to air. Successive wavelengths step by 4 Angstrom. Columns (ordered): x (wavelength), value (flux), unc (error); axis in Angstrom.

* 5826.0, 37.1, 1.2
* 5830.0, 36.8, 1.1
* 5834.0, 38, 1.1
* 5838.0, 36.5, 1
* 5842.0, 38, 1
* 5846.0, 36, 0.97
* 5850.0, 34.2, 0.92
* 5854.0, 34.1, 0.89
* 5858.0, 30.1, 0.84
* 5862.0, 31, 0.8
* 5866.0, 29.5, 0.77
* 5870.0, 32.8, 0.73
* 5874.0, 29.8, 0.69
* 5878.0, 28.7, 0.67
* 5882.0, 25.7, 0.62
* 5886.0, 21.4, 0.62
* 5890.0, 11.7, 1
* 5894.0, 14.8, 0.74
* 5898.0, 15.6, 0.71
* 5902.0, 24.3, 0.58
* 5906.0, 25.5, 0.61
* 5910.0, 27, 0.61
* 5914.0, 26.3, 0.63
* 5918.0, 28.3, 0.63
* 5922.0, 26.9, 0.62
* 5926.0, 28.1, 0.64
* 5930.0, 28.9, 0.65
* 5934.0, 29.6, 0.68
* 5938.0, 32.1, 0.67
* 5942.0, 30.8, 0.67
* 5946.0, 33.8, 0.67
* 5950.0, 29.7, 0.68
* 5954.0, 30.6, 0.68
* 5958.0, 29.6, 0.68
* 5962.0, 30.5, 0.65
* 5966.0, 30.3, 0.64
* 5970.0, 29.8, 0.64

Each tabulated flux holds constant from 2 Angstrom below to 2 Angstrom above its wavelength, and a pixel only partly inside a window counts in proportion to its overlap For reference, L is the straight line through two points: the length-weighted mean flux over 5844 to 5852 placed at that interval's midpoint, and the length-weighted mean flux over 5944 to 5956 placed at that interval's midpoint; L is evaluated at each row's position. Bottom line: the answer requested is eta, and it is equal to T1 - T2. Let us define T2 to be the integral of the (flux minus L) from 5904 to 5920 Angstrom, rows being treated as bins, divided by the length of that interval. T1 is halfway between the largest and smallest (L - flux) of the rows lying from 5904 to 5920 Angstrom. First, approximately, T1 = 6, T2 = -6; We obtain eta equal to 12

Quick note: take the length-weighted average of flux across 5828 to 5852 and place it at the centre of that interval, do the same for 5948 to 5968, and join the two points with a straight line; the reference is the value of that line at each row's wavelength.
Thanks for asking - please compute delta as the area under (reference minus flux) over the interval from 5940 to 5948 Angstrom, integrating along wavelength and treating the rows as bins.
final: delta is -11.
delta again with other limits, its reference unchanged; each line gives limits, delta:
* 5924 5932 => 26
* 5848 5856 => 14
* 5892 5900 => 147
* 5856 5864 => 40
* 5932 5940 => 4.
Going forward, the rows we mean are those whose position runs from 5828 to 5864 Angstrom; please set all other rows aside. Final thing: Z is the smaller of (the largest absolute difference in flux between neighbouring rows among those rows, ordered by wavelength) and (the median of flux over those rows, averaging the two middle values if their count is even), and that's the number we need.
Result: 4.0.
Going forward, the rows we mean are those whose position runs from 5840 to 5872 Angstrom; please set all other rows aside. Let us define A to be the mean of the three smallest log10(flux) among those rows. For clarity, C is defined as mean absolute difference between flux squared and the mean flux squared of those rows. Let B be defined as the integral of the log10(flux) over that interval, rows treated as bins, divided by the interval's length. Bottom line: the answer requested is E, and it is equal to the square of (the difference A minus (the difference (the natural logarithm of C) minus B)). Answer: 4.2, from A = 1.48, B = 1.52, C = 157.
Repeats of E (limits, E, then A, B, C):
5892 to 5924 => 6.5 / 1.25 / 1.36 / 175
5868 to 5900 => 10.4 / 1.14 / 1.33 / 299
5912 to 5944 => 2.4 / 1.43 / 1.46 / 86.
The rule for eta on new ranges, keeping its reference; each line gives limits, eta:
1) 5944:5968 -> 0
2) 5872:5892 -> 24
